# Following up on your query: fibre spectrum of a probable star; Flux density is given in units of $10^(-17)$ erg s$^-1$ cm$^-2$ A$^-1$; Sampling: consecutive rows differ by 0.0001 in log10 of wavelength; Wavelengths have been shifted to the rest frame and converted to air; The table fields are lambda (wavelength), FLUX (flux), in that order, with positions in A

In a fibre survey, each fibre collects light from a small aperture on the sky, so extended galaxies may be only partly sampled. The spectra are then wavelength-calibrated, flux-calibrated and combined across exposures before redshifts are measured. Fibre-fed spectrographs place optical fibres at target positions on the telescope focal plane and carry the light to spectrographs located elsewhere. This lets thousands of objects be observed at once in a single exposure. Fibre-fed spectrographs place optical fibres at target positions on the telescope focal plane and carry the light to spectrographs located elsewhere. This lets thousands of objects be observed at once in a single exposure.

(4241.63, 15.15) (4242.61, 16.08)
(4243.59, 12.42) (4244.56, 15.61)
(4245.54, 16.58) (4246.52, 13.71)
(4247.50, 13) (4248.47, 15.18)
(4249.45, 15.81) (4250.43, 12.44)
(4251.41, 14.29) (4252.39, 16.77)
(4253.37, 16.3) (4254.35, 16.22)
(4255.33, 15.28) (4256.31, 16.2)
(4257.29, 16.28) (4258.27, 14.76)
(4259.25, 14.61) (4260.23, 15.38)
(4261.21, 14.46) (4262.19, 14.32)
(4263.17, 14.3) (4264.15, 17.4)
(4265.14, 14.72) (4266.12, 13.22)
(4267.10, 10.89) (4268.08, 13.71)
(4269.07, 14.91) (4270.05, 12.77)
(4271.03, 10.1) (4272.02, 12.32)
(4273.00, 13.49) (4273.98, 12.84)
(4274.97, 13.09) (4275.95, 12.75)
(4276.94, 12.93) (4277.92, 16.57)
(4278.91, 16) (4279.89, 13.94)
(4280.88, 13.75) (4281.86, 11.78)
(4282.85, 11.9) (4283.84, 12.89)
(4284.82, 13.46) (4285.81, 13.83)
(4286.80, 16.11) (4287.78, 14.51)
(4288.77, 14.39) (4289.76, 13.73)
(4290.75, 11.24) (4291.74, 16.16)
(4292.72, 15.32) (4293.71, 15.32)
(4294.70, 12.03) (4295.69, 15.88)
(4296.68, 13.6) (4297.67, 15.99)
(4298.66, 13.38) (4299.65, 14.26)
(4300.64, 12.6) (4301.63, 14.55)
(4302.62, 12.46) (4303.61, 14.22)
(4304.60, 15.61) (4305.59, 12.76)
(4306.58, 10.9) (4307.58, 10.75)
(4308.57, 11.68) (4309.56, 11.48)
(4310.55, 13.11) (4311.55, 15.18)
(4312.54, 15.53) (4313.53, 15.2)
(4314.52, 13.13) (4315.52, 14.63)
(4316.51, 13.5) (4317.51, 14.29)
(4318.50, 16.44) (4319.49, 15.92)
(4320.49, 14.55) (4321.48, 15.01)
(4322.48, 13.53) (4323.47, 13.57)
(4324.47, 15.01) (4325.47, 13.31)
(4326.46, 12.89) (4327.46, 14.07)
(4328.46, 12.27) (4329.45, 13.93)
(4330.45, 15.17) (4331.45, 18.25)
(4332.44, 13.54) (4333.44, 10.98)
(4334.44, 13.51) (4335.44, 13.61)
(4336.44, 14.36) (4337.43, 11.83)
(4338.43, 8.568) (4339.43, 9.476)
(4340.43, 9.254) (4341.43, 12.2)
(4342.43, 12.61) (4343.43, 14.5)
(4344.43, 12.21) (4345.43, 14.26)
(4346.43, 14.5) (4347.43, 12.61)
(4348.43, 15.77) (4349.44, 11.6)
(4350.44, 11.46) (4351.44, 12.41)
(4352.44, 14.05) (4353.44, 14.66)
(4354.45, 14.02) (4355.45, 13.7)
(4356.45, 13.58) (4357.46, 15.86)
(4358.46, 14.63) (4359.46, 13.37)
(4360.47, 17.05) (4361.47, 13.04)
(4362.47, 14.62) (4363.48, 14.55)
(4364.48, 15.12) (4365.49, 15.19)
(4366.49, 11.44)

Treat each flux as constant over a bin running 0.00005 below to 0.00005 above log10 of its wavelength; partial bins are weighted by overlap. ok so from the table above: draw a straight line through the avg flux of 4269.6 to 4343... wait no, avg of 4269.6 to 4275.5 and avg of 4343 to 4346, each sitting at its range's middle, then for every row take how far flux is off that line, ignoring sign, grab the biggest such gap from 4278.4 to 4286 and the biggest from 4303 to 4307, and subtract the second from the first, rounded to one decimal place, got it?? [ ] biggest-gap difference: 0.8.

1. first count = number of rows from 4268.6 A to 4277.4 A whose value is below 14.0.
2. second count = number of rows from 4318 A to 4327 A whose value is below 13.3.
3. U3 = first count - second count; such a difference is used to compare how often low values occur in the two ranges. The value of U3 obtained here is 7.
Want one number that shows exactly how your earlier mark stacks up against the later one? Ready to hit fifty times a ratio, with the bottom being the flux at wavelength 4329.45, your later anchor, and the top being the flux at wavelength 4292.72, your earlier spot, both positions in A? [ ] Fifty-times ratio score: 55.0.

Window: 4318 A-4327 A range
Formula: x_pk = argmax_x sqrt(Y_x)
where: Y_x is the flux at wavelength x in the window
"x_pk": 4318.50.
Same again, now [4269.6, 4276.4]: 4273.00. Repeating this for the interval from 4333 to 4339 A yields 4336.44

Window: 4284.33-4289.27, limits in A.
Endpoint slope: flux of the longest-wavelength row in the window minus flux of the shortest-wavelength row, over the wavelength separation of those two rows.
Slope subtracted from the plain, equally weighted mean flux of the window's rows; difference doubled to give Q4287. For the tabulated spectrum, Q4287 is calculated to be 28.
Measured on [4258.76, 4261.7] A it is 30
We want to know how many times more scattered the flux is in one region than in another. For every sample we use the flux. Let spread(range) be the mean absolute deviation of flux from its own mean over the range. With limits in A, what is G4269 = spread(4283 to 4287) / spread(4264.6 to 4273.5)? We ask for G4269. 0.83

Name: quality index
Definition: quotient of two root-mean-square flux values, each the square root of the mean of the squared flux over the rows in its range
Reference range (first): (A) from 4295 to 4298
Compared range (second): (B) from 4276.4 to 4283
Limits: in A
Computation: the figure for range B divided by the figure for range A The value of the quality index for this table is 0.92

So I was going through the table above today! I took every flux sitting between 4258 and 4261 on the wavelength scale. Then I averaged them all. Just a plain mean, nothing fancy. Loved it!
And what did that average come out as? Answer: 14.9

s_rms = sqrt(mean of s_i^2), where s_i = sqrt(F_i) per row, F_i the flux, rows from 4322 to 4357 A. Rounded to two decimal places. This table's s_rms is 3.63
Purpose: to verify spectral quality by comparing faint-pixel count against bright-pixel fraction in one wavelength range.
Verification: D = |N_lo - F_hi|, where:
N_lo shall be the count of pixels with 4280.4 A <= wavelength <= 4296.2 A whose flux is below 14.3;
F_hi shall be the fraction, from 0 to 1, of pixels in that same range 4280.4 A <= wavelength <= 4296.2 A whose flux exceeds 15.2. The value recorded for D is 8.7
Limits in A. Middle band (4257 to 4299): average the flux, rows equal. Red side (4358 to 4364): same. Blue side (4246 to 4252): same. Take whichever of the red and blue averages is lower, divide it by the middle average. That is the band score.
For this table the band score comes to 1.01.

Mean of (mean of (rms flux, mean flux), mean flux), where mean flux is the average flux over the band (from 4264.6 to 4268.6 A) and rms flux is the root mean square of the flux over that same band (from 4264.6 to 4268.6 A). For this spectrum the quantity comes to 13.2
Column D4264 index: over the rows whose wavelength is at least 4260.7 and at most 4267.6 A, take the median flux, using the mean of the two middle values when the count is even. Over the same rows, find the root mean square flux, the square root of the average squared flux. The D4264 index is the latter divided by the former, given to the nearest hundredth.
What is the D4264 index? 1.00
